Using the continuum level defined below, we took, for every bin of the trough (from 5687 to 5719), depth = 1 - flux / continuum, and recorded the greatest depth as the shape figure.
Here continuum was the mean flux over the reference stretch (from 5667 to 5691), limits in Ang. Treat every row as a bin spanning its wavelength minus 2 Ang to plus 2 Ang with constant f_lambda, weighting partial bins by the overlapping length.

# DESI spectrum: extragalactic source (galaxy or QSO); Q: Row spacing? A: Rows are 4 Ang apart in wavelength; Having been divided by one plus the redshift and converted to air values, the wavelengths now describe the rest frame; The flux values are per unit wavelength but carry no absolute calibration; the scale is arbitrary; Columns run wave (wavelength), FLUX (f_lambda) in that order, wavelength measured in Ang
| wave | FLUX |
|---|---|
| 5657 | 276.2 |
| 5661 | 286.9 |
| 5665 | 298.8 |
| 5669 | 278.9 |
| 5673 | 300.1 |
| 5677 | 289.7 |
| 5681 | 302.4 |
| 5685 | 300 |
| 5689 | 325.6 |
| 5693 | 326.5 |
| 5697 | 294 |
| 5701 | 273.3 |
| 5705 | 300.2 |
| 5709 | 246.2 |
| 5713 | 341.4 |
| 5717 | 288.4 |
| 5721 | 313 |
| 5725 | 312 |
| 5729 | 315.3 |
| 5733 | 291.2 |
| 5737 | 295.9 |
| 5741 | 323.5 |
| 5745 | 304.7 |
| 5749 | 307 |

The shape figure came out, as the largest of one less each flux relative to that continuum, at 0.18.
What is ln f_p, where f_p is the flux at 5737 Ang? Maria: 5.69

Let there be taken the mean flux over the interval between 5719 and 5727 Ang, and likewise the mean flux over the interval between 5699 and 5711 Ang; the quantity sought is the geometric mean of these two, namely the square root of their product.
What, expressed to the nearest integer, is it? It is 292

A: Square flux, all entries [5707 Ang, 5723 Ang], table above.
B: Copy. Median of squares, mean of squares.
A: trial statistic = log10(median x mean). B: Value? 9.91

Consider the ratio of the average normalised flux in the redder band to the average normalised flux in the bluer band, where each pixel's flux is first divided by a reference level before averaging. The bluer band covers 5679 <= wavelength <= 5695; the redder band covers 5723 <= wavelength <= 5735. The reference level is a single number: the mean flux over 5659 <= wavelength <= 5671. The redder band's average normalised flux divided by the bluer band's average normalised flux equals 0.98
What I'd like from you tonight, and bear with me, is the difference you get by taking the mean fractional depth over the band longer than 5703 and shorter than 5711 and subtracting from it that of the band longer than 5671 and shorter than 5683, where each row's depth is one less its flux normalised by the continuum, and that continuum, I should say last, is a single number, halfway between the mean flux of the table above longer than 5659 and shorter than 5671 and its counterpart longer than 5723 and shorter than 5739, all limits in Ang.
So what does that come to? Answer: 0.08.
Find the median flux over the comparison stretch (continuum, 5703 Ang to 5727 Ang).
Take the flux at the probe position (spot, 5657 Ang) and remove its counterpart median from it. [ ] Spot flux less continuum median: -30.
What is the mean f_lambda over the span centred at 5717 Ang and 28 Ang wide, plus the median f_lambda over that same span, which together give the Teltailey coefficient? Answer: 614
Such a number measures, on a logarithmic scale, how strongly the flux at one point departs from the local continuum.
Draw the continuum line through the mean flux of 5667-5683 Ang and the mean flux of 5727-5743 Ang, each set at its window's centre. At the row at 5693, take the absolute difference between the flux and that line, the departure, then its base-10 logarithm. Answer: 1.5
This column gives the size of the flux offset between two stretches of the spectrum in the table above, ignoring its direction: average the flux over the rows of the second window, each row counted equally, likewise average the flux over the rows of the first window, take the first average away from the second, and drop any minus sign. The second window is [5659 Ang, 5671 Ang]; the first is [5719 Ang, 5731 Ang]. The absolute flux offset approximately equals 25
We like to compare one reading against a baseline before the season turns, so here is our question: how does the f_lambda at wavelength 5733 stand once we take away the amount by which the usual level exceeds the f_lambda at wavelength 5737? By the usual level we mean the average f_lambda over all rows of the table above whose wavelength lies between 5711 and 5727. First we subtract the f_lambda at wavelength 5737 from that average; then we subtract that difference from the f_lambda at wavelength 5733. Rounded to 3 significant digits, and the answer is 273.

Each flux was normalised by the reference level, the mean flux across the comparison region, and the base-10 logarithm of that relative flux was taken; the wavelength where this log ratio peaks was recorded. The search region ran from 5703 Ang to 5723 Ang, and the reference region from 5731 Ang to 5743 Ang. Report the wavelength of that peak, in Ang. 5713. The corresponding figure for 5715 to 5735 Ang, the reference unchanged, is 5729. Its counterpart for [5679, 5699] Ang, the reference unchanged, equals 5693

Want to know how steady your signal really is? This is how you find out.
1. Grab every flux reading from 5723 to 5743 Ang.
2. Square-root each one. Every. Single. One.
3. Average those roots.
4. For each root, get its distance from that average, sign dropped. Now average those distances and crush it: 0.32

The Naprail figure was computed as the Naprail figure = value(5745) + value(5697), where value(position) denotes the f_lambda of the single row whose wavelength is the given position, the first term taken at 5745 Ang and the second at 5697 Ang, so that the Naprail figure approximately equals 599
